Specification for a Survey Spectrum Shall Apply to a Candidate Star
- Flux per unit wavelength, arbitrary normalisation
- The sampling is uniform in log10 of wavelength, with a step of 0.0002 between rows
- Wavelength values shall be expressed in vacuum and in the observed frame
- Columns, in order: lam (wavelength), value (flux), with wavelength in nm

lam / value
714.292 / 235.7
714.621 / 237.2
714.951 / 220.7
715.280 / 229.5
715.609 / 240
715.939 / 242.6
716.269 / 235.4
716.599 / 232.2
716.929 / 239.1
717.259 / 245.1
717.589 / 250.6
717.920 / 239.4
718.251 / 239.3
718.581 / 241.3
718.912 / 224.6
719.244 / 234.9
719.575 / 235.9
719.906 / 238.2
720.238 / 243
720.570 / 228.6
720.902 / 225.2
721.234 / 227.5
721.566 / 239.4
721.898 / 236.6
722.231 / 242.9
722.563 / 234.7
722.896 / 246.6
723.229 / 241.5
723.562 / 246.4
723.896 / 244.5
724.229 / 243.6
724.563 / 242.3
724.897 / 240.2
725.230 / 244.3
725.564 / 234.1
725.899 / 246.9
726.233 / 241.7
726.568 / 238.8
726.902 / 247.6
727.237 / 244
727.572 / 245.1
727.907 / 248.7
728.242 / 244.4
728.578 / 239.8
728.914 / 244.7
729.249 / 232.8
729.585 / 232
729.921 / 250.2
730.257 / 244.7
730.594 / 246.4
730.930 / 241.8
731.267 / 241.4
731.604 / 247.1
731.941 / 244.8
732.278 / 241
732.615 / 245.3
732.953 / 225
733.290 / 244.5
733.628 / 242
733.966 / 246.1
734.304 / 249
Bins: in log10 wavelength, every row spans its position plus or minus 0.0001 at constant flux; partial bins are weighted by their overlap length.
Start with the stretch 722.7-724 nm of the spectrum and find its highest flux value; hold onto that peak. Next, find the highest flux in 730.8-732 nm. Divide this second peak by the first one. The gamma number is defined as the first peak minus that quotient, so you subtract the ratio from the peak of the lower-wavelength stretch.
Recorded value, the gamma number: 246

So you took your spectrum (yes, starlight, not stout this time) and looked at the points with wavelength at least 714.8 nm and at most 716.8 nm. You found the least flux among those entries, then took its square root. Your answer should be 14.9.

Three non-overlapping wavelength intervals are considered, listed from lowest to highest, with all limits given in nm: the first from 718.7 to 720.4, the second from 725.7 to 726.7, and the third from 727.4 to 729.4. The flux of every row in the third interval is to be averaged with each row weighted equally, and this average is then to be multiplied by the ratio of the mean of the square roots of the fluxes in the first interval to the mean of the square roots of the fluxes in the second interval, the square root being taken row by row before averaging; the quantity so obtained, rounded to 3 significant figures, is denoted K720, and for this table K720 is 239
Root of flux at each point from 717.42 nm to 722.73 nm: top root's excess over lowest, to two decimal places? 0.84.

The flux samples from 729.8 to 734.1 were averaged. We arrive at 243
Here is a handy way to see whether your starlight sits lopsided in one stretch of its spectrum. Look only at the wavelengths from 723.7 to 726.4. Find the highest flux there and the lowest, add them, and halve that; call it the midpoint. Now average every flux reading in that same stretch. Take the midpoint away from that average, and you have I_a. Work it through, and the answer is 1.7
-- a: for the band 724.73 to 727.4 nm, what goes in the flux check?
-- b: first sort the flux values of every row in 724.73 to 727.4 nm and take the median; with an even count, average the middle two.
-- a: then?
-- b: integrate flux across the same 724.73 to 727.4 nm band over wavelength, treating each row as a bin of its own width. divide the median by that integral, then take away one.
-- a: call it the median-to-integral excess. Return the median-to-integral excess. -0.625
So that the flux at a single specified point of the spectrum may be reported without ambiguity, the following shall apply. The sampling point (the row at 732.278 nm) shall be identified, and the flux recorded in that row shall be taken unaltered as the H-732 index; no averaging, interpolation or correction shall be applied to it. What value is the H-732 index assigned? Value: 241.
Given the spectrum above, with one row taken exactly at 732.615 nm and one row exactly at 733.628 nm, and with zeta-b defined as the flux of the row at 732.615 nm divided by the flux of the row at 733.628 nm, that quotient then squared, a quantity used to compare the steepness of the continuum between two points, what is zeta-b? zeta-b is 1.03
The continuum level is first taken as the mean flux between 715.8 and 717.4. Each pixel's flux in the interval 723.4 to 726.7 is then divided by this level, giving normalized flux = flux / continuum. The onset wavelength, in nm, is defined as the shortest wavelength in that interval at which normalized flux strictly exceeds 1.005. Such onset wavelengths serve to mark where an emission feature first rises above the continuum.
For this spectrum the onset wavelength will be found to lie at 723.562 nm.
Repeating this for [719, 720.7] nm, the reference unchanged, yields 720.238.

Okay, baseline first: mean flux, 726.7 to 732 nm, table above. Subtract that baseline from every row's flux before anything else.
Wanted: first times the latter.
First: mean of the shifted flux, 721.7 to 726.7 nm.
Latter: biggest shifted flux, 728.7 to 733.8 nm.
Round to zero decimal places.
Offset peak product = -12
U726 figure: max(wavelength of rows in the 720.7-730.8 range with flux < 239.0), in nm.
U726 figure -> 729.585 nm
